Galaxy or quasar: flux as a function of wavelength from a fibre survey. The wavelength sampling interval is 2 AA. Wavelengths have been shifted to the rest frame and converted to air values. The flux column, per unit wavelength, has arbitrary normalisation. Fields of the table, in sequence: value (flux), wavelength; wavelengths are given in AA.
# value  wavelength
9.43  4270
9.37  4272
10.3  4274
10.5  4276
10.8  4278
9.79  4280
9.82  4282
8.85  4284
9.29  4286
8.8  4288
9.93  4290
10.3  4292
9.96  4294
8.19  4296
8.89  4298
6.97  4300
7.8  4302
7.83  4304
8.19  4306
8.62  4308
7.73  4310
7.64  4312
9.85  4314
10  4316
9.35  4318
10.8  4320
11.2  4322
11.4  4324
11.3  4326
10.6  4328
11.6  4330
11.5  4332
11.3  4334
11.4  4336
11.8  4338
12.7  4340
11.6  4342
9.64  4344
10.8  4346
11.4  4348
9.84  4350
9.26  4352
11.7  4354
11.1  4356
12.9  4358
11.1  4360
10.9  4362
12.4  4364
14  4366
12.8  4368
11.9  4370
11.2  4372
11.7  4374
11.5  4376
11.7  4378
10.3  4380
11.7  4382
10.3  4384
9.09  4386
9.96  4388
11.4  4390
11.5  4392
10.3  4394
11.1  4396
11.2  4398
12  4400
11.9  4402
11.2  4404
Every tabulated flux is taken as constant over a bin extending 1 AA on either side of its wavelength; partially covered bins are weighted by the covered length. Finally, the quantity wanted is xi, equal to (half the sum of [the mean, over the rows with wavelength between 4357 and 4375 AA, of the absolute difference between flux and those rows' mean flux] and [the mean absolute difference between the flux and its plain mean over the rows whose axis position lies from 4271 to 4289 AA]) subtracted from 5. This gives 4.30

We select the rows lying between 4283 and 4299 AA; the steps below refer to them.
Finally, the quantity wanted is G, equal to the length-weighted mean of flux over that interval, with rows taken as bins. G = 9.3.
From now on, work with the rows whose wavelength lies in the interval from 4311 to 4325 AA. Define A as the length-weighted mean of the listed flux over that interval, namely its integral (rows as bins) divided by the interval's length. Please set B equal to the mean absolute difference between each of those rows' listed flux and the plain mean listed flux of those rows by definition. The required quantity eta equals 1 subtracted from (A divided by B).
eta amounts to 10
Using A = 10.0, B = 0.94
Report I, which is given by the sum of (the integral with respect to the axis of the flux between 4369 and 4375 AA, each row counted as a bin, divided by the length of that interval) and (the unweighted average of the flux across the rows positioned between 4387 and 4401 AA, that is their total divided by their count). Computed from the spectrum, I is 23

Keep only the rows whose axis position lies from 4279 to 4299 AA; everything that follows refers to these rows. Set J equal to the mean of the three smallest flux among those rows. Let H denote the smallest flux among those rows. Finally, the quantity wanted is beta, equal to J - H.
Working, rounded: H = 8.19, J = 8.6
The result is 0.42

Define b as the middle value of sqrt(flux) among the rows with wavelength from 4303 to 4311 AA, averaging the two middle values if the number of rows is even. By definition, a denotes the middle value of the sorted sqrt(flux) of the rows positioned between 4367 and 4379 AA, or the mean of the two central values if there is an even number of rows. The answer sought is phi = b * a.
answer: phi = 9.7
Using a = 3.42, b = 2.83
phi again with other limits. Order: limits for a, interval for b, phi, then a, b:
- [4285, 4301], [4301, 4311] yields 8.4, 3.01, 2.80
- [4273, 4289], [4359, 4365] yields 10.4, 3.13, 3.33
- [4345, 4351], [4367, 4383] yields 11.2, 3.29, 3.42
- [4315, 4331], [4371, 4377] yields 11.2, 3.32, 3.39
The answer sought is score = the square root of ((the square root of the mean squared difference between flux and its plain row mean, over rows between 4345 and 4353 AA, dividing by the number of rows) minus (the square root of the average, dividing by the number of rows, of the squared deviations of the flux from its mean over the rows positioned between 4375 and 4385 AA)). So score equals 0.41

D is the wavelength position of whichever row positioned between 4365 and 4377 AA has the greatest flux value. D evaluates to 4366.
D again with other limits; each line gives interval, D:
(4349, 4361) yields 4358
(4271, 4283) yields 4278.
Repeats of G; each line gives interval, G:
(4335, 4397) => 11.3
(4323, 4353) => 11.1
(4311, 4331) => 10.4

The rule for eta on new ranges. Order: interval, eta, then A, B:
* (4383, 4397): 14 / 10.5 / 0.70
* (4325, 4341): 29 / 11.5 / 0.38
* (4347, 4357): 11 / 10.7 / 0.89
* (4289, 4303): 8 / 8.9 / 1.04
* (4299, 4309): 18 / 7.9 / 0.42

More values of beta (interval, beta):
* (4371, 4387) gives 0.81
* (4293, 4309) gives 0.56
